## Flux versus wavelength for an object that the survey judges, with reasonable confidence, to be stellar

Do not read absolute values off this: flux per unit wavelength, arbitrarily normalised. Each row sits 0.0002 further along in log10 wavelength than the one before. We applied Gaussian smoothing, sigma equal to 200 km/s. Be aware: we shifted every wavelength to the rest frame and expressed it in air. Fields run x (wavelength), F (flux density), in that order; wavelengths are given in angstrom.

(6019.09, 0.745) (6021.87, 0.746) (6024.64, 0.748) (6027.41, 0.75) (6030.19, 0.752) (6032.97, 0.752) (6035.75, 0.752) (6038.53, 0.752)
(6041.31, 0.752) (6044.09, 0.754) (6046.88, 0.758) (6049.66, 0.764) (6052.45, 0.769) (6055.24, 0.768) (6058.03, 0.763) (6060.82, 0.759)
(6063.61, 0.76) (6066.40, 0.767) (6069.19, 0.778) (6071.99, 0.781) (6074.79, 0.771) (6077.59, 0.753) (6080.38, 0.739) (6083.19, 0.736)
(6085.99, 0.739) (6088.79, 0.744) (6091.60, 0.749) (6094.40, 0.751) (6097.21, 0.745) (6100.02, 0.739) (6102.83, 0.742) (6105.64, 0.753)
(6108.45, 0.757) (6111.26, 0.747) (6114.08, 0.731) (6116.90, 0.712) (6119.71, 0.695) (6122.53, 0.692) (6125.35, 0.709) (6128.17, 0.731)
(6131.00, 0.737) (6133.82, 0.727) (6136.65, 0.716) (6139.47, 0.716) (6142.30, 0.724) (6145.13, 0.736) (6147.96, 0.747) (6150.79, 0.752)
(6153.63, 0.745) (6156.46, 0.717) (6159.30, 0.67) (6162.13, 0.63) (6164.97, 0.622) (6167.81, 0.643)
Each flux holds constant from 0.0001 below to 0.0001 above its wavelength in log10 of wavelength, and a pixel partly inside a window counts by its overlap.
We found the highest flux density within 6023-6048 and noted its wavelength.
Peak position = 6046.88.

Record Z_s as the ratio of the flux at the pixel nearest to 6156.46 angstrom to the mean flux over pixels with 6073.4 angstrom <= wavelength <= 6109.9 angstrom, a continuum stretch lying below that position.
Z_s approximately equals 0.959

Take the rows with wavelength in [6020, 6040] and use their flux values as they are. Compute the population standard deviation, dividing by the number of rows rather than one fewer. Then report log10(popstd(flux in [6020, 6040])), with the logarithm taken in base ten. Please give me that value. -2.65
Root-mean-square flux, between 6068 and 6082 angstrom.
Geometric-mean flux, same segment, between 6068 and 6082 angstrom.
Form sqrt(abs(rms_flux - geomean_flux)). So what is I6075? 0.018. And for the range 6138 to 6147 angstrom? 0.010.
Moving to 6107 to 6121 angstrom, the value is 0.027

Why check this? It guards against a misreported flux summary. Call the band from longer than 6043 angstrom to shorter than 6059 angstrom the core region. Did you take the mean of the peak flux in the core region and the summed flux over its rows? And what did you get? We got 2.67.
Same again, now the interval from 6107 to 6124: 2.55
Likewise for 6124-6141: 2.54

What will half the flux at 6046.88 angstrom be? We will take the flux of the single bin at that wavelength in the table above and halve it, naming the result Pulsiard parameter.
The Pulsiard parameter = 0.379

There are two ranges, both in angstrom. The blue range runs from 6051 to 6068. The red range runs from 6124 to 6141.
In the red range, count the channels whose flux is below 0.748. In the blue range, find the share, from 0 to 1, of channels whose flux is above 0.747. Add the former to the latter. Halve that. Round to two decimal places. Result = 3.50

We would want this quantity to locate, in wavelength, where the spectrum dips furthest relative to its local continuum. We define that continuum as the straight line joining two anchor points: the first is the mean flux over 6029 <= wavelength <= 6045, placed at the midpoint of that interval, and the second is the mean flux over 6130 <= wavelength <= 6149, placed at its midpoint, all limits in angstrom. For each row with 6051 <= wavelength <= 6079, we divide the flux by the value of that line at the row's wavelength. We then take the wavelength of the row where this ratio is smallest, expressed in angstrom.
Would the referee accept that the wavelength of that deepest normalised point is 6077.59 angstrom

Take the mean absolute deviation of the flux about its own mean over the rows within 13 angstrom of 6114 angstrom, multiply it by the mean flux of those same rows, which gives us 0.016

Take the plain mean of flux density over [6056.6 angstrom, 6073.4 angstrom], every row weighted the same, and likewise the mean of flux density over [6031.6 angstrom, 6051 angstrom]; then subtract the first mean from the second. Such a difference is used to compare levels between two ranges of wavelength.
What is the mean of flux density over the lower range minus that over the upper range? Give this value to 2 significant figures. -0.013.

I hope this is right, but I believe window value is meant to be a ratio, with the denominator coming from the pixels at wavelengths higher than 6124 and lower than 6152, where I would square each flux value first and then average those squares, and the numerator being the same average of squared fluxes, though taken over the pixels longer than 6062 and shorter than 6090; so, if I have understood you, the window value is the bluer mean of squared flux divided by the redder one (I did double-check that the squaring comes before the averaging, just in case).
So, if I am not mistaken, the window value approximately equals 1.08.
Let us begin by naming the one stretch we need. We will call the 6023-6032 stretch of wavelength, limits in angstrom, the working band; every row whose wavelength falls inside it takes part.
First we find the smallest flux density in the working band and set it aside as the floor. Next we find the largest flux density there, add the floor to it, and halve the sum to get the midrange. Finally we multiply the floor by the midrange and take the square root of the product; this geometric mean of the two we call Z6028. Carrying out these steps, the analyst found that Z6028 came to 0.75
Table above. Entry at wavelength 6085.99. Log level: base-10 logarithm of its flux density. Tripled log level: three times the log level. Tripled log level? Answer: -0.39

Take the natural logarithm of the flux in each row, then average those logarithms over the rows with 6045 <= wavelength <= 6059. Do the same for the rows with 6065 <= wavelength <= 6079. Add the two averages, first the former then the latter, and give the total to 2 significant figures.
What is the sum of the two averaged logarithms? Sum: -0.53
